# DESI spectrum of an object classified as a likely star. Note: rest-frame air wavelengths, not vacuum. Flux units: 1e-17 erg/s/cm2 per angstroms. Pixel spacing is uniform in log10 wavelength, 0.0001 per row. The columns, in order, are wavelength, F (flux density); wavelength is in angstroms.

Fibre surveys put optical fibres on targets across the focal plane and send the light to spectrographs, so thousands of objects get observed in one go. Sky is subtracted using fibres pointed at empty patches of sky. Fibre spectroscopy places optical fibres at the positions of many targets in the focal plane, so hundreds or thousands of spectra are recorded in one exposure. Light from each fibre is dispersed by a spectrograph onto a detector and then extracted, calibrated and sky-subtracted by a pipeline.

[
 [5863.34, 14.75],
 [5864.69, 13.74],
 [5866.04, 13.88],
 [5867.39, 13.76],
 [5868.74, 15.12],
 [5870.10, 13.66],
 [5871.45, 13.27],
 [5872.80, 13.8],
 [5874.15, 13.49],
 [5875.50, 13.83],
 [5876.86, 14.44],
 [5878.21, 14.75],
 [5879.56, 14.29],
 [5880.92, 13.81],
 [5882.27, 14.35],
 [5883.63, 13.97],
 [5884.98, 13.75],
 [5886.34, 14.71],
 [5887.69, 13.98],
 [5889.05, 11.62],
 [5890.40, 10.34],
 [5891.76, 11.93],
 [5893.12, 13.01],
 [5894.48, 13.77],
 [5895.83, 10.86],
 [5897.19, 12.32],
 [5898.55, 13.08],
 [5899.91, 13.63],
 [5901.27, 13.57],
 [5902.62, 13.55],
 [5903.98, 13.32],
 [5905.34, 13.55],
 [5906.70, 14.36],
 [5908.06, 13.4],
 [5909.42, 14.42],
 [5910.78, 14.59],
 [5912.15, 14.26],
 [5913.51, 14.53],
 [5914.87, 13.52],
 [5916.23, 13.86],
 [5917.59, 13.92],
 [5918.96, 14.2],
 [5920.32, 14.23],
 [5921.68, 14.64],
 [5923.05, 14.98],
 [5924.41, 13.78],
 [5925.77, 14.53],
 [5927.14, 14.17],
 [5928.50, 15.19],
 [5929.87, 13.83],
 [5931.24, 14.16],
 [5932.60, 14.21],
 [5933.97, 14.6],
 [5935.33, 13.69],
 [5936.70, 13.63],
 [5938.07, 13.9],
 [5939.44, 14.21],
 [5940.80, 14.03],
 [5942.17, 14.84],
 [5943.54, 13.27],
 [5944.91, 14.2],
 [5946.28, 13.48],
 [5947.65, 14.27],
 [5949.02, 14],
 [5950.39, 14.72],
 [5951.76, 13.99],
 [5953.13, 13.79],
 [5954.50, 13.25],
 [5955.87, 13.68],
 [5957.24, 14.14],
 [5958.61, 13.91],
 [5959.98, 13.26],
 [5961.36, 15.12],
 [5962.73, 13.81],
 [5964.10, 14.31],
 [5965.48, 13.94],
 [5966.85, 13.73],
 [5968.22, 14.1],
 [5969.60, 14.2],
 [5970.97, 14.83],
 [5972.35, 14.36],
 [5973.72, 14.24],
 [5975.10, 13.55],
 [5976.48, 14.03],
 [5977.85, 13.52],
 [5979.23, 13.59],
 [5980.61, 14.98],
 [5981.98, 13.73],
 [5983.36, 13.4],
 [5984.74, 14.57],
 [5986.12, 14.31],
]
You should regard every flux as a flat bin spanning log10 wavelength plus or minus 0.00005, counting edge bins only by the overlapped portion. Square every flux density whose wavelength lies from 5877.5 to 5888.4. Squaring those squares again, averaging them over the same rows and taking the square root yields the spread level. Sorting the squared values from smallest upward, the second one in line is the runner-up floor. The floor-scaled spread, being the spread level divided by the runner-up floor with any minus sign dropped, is 1.06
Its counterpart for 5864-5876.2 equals 1.06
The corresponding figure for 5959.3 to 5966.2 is 1.05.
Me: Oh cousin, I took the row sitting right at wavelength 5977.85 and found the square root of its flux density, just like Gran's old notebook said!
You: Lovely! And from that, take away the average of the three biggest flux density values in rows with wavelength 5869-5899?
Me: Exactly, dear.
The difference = -11.0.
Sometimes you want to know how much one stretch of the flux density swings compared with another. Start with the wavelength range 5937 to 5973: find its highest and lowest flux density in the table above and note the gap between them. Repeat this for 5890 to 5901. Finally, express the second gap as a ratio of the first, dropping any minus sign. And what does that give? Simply 1.8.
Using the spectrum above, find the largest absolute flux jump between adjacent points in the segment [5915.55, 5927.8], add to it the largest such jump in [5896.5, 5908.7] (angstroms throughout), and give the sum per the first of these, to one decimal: 1.8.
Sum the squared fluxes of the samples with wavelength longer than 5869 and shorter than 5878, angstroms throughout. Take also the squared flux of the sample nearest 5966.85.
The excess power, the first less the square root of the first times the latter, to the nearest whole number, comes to 672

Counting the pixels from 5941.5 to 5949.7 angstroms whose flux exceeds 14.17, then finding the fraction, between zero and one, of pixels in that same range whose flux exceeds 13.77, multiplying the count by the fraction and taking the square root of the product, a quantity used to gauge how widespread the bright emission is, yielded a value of 1.41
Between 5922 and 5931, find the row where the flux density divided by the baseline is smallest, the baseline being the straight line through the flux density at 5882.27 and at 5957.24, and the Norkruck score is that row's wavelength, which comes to 5924.41 angstroms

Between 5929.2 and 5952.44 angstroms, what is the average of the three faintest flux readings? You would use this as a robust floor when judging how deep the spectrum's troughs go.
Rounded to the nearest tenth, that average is 13.5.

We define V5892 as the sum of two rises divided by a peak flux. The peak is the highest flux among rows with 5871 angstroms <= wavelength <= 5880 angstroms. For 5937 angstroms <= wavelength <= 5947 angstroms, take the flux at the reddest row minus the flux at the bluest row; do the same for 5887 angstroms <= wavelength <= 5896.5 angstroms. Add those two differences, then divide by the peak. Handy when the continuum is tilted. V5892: -0.24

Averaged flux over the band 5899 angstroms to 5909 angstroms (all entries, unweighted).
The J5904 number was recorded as 13.6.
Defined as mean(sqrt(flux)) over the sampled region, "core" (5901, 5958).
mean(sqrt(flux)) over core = 3.75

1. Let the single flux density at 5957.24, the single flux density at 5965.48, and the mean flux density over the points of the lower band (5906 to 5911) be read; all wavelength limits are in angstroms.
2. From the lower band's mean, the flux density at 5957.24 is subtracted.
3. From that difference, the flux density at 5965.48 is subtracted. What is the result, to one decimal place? -13.9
